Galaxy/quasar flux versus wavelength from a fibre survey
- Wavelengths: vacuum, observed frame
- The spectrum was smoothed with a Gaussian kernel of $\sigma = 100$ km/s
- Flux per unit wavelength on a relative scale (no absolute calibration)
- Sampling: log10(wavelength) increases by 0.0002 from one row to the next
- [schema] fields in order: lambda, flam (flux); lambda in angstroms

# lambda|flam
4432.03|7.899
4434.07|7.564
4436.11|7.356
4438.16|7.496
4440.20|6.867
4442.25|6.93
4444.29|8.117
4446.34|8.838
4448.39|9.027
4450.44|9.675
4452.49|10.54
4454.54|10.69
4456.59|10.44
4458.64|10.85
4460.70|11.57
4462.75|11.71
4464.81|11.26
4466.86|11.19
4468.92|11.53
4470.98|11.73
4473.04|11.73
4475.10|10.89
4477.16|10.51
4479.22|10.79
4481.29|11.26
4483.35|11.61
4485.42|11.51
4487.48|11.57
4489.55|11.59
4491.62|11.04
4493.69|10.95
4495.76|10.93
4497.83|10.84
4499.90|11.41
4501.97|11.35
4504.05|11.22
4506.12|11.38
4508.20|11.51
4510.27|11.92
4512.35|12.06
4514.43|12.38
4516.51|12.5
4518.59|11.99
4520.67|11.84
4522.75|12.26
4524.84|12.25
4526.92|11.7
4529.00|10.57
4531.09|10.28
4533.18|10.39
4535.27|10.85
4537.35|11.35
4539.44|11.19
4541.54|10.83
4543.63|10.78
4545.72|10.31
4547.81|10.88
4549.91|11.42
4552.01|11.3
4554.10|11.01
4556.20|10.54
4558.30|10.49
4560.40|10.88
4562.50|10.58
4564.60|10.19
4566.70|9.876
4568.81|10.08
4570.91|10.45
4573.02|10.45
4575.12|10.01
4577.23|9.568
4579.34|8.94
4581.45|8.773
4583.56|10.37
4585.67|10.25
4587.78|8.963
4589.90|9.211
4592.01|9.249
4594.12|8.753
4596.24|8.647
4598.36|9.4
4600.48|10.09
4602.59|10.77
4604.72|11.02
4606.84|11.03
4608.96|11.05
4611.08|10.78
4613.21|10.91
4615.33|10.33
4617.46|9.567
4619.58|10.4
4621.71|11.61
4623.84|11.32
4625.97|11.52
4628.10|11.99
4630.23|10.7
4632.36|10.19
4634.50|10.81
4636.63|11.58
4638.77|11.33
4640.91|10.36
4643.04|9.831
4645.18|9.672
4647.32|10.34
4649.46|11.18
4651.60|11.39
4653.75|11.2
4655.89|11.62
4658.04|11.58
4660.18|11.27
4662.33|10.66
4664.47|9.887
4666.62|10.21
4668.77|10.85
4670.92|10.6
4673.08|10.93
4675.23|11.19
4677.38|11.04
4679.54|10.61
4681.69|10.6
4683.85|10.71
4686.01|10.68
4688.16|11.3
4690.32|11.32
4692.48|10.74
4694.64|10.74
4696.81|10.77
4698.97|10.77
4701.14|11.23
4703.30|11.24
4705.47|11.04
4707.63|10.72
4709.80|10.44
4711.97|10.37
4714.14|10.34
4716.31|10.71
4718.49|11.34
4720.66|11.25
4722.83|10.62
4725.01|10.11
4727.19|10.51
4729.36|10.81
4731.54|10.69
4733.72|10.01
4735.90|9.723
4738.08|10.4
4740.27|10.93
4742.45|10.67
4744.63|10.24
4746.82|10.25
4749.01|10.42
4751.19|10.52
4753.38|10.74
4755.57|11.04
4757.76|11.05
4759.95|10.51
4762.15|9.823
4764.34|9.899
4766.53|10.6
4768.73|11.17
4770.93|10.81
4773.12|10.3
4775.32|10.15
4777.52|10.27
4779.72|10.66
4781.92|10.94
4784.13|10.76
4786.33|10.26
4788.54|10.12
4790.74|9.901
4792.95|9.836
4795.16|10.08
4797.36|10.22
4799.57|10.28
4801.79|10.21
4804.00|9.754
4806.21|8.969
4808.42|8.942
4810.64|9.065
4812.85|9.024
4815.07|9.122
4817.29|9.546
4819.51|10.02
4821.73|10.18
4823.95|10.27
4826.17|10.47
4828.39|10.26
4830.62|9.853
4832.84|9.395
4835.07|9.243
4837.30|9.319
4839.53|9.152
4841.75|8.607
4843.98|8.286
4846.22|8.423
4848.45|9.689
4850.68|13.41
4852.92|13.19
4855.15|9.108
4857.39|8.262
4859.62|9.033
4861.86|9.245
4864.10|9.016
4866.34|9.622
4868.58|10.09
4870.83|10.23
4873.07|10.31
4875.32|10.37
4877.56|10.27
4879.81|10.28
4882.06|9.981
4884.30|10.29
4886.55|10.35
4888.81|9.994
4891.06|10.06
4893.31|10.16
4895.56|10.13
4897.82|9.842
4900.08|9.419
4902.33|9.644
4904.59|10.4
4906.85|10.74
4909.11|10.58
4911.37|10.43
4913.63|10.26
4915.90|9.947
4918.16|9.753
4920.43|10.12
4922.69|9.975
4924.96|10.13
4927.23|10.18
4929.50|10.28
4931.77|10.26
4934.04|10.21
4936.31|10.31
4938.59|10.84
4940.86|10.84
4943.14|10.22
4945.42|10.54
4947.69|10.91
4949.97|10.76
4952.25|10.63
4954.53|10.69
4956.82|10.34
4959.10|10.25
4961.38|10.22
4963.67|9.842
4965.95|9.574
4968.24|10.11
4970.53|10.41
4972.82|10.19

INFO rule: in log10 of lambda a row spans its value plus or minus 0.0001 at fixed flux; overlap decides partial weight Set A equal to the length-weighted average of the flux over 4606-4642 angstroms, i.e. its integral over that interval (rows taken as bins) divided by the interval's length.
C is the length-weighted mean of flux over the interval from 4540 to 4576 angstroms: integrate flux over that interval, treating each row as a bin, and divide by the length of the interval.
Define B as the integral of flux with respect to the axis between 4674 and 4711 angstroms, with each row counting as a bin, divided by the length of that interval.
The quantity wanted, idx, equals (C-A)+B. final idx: 10.6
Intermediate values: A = 10.9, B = 10.9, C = 10.6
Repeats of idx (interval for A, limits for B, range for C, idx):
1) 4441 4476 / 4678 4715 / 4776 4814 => 10.4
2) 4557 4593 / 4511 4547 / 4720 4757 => 12.0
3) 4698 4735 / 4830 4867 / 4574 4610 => 8.6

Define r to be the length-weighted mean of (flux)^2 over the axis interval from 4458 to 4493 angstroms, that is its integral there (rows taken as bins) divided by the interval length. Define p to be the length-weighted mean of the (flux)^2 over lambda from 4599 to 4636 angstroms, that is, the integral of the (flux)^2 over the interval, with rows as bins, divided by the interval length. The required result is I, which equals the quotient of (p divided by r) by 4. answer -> 0.23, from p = 117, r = 128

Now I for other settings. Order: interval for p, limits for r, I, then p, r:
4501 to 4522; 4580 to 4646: 0.33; 140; 108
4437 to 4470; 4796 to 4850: 0.27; 99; 92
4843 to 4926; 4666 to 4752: 0.22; 102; 114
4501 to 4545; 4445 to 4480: 0.28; 131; 116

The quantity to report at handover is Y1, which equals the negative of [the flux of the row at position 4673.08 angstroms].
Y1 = -10.9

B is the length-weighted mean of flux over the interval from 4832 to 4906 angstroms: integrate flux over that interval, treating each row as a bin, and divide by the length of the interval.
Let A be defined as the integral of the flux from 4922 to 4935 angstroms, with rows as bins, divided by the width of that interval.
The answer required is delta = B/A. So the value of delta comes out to 0.97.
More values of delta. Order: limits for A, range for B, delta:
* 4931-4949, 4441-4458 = 0.88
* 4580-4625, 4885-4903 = 0.99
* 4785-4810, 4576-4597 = 0.94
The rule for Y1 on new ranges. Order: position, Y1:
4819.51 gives -10.0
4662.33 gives -10.7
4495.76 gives -10.9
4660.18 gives -11.3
